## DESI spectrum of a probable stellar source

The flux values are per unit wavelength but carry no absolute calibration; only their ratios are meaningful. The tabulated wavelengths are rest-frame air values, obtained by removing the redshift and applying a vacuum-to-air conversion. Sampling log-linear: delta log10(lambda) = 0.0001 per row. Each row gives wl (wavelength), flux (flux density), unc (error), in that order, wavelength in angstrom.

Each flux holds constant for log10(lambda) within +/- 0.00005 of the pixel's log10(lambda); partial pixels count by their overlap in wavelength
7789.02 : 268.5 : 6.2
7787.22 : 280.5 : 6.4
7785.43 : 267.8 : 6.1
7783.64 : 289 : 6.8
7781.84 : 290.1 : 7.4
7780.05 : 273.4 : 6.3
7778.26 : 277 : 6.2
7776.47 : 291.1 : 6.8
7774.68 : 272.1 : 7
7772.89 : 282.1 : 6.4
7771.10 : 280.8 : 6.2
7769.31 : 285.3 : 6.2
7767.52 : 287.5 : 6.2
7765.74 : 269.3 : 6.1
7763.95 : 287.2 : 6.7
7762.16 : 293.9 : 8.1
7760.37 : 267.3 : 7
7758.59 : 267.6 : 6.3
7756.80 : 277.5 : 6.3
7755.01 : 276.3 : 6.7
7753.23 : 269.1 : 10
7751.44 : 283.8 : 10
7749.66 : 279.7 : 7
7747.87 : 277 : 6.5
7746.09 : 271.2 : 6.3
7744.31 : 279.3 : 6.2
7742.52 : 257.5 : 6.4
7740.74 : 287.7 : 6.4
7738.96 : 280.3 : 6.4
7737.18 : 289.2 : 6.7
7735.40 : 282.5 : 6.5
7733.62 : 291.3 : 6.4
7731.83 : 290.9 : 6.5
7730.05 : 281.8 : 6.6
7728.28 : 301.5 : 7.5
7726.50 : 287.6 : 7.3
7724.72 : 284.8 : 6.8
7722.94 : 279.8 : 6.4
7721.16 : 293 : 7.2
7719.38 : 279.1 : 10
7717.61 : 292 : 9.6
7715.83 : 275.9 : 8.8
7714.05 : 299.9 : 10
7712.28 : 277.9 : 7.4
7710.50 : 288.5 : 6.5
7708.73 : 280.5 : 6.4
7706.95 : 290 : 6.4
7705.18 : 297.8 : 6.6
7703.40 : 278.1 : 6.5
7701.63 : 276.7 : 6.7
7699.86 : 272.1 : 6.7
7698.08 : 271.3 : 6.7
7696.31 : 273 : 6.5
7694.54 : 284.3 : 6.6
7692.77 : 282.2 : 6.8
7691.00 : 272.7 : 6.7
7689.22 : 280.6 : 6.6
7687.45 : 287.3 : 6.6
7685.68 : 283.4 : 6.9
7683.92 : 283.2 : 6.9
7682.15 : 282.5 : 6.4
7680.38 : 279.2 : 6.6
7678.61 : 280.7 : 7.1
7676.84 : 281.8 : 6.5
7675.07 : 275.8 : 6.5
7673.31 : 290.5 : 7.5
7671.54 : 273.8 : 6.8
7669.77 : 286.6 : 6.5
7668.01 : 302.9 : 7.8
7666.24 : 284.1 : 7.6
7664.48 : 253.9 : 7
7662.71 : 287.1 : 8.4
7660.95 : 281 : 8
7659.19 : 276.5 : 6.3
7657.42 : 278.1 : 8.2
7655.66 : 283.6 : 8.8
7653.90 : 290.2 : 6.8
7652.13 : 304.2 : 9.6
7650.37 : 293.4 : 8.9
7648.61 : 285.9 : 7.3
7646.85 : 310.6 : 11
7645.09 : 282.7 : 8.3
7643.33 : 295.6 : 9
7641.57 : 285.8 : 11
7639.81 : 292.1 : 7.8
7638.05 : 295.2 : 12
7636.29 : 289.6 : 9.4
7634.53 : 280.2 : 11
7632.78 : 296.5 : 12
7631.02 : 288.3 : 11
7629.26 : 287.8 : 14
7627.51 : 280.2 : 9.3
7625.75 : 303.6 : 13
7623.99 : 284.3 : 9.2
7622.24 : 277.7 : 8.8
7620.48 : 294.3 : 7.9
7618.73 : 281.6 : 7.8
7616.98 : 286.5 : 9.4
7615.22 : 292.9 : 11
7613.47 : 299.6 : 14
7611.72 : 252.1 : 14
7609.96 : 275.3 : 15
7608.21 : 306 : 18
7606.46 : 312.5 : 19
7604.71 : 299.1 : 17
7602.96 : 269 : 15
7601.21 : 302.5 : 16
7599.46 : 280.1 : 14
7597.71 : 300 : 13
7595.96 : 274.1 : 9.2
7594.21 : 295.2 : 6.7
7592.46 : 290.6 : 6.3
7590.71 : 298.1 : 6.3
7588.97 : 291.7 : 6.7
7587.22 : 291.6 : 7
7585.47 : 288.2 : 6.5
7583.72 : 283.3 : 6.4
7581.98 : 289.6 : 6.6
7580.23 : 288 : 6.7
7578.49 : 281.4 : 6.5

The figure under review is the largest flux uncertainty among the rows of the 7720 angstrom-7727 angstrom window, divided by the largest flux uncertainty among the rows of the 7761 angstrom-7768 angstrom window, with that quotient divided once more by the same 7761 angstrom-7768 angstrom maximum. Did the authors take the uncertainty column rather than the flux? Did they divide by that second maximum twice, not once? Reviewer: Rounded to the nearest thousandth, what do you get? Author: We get 0.111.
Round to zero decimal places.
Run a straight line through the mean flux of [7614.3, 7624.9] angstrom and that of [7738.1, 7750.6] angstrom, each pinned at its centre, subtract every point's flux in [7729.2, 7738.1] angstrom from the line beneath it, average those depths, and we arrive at -10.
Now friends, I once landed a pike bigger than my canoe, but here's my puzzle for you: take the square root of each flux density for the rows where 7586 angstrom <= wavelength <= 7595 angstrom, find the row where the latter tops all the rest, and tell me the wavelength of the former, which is 7590.71 angstrom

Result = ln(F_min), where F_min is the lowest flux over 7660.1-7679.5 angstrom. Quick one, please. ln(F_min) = 5.54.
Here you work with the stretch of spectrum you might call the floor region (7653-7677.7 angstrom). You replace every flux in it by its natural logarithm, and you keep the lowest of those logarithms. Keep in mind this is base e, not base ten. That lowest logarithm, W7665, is 5.54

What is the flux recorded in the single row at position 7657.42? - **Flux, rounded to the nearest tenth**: 278.1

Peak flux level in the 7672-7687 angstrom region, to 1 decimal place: 290.5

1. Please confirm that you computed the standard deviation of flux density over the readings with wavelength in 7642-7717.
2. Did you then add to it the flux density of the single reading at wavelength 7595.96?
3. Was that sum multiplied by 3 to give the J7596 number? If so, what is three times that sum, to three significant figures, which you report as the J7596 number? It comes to 853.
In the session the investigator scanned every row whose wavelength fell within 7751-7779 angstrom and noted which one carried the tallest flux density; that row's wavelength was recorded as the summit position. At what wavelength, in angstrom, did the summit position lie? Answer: 7762.16 angstrom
